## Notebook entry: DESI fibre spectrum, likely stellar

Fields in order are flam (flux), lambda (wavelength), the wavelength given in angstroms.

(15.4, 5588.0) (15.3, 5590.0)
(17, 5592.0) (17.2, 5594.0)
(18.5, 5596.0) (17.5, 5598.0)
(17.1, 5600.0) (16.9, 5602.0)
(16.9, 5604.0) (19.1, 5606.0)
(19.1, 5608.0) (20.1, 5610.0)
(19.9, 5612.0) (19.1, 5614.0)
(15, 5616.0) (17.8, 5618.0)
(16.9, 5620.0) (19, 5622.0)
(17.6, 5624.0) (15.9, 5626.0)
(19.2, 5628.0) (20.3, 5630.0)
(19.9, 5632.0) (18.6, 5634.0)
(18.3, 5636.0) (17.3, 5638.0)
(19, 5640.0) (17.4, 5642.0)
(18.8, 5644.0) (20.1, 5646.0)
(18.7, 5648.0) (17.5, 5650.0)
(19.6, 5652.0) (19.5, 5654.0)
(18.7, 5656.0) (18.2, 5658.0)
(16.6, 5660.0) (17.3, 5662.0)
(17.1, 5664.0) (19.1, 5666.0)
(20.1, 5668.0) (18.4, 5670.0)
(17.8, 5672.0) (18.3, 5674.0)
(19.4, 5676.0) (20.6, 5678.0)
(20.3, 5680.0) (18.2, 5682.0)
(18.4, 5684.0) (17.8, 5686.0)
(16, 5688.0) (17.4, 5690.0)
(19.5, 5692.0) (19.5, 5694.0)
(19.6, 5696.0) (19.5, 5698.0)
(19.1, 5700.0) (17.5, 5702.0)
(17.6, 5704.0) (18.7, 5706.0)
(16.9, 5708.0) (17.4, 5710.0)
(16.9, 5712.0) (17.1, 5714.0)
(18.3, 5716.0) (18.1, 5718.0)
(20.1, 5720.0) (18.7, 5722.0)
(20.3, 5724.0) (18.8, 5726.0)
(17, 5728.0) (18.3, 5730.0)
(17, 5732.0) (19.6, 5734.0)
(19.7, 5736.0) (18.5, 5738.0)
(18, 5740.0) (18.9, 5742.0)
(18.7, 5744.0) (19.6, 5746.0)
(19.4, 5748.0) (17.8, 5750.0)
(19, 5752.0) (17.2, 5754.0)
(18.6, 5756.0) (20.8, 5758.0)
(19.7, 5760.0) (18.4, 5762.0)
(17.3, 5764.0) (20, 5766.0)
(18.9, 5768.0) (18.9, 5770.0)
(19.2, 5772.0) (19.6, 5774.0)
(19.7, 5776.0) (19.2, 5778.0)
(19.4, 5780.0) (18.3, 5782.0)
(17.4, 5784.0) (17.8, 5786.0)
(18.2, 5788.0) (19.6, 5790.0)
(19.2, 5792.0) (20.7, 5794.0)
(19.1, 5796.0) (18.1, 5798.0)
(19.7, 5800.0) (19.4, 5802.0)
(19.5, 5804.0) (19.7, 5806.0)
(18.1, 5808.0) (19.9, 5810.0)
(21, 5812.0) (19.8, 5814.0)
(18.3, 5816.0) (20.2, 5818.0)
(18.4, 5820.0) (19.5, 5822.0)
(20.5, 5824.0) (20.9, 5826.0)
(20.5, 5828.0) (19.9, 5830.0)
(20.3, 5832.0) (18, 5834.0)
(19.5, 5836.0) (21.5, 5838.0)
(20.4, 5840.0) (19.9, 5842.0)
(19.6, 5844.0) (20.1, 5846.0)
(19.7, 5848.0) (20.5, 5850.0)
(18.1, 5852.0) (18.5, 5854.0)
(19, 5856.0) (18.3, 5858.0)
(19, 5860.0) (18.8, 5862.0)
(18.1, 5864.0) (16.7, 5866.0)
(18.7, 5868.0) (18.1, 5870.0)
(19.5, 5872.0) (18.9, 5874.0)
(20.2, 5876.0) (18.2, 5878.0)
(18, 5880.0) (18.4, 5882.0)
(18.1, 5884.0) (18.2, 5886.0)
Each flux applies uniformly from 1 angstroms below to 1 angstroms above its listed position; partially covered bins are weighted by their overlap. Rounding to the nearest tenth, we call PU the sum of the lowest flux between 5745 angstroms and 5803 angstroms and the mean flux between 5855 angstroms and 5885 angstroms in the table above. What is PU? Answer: 35.7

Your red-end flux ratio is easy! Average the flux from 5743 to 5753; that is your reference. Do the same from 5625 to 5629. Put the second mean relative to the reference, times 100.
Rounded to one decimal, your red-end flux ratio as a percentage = 92.9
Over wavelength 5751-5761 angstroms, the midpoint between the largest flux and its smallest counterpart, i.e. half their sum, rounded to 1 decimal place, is 19.0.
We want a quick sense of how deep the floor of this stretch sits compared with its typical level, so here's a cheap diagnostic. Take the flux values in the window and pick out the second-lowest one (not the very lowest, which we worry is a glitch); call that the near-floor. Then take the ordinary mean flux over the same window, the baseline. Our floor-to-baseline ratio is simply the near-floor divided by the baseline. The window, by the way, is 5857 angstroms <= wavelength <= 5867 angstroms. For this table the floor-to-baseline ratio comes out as 0.996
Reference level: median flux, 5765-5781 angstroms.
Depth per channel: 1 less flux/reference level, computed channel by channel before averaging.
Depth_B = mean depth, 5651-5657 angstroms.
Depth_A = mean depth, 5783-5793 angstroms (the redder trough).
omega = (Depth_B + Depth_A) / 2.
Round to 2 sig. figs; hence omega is 0.023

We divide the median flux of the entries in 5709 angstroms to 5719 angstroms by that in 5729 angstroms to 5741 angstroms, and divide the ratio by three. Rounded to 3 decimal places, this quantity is 0.315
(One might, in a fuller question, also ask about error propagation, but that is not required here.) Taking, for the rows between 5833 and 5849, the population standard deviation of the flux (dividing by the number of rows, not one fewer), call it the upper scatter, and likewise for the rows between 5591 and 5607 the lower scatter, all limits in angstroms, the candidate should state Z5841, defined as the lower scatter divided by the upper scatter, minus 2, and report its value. -1.2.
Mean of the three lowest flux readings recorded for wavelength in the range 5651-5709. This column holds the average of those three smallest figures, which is 16.5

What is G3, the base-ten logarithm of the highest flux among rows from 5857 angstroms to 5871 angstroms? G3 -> 1.28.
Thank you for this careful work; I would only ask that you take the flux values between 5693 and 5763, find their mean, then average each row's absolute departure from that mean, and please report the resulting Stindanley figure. 0.87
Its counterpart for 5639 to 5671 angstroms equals 0.88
